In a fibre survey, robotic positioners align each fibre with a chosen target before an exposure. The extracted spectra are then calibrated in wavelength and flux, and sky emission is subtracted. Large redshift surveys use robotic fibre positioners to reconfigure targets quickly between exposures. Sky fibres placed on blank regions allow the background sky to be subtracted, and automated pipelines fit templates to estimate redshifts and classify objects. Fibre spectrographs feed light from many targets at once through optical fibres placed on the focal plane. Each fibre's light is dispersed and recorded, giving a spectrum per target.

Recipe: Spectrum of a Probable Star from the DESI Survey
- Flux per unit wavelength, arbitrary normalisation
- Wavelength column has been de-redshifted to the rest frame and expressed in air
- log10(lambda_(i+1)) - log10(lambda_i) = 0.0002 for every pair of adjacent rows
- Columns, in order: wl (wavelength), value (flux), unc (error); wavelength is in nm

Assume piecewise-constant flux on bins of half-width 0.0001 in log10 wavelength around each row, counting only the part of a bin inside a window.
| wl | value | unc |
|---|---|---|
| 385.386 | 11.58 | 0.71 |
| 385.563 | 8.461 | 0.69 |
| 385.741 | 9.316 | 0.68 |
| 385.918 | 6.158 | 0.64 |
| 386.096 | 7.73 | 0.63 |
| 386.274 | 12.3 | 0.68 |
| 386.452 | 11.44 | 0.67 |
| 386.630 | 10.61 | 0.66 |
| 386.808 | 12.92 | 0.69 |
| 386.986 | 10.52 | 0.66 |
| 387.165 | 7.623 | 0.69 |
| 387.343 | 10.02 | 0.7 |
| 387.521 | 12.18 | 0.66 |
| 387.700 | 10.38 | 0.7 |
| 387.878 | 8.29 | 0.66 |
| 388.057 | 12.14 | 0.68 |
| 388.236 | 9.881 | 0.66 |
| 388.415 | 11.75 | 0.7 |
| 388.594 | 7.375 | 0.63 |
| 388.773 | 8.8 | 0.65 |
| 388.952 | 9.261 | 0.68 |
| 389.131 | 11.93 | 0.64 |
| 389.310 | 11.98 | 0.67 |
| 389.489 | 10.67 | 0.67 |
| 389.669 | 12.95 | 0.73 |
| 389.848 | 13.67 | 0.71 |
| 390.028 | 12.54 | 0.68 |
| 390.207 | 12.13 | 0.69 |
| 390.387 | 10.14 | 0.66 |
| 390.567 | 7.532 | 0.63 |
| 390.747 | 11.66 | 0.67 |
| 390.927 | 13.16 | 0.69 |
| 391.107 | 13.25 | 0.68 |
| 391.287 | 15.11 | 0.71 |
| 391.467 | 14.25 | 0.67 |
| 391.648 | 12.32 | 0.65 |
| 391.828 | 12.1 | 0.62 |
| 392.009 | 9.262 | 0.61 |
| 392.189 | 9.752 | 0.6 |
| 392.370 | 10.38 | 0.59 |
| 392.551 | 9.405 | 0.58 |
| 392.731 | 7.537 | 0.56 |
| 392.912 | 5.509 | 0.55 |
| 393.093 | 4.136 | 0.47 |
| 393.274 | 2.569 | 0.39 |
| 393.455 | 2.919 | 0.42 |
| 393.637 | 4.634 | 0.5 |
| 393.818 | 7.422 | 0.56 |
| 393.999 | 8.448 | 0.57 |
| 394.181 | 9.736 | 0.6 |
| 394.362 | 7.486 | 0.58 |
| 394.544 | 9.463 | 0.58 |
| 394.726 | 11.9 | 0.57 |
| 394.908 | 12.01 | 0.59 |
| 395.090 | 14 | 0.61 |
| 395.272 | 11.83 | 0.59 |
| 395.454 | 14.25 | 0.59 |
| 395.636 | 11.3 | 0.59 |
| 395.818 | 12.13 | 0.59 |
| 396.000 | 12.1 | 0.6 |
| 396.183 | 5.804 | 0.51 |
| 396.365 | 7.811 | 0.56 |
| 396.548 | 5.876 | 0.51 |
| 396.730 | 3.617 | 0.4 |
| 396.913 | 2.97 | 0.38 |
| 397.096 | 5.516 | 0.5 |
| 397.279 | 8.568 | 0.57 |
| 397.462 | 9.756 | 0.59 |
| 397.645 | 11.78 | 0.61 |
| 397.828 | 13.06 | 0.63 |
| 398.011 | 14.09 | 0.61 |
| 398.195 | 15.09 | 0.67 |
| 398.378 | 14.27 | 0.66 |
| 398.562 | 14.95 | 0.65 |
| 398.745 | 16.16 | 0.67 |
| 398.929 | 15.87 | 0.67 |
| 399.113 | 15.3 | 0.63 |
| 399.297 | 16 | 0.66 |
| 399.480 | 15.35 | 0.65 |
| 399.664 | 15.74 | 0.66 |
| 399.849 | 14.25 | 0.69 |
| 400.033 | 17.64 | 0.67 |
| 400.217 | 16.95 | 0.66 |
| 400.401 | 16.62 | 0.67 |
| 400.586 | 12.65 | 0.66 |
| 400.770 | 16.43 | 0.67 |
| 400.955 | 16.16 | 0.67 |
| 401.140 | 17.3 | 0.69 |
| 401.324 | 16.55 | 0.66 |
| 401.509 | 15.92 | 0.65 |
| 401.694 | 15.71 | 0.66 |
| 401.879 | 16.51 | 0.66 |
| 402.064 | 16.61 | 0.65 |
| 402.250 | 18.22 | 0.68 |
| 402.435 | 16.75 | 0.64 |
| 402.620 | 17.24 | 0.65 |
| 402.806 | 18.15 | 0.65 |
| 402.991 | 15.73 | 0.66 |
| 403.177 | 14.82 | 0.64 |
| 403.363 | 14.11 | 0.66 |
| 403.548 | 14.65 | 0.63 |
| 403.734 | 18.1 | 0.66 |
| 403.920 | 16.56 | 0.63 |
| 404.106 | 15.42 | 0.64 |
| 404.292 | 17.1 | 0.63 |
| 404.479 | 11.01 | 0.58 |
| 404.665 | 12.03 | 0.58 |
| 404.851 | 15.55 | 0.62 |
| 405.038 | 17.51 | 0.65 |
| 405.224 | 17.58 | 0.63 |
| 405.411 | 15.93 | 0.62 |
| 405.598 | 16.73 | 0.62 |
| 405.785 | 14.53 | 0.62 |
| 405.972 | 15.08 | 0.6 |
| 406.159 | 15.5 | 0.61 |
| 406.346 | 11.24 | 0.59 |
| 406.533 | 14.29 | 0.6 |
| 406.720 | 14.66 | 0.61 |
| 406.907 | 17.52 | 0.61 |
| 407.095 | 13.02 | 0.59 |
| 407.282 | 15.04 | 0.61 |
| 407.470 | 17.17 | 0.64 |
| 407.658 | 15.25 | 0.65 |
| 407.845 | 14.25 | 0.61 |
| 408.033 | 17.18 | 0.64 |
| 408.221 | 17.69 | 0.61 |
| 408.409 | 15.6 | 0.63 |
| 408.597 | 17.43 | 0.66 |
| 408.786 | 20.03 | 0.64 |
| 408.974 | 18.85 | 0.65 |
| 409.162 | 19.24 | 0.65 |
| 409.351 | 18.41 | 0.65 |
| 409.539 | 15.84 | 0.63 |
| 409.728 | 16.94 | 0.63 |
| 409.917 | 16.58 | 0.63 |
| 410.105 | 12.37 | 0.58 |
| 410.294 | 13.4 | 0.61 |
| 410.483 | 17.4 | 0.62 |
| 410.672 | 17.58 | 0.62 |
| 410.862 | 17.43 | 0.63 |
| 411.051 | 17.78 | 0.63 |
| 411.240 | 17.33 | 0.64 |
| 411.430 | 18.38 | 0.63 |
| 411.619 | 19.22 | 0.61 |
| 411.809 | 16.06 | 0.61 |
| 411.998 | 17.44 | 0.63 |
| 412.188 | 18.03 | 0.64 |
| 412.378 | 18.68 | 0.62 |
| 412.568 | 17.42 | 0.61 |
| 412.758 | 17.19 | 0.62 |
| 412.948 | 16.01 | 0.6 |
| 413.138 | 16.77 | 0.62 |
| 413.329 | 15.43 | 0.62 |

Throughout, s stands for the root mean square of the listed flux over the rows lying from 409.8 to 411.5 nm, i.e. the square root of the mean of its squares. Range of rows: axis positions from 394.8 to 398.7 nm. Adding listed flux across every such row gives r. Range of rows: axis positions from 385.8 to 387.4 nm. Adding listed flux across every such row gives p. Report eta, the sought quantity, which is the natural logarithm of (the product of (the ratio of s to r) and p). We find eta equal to 1.9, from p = 89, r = 221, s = 16.6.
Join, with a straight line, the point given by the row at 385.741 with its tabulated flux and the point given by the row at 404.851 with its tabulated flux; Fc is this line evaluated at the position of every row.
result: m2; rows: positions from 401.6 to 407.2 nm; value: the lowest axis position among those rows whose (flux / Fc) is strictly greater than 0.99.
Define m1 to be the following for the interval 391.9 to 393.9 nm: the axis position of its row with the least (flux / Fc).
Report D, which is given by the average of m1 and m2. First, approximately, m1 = 393.274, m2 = 401.694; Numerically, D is 397.48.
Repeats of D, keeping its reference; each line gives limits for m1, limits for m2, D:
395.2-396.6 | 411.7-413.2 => 404.19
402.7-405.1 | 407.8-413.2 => 406.26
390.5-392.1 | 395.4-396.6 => 393.01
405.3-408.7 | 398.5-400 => 402.45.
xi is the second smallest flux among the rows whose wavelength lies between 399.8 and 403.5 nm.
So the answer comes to 14.11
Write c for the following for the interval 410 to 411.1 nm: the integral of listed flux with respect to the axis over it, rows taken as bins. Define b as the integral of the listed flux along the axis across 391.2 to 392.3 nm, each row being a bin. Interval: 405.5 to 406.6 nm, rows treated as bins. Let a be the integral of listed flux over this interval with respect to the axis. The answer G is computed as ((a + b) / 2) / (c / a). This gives 13.4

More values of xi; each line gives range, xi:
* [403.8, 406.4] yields 11.24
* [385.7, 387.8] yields 7.623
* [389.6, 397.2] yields 2.919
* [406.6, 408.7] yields 14.25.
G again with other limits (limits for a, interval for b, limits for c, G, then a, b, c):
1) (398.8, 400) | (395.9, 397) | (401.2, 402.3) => 13.2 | 18.7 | 7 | 18.2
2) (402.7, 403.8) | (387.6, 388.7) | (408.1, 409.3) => 11.4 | 17.5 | 11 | 21.7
